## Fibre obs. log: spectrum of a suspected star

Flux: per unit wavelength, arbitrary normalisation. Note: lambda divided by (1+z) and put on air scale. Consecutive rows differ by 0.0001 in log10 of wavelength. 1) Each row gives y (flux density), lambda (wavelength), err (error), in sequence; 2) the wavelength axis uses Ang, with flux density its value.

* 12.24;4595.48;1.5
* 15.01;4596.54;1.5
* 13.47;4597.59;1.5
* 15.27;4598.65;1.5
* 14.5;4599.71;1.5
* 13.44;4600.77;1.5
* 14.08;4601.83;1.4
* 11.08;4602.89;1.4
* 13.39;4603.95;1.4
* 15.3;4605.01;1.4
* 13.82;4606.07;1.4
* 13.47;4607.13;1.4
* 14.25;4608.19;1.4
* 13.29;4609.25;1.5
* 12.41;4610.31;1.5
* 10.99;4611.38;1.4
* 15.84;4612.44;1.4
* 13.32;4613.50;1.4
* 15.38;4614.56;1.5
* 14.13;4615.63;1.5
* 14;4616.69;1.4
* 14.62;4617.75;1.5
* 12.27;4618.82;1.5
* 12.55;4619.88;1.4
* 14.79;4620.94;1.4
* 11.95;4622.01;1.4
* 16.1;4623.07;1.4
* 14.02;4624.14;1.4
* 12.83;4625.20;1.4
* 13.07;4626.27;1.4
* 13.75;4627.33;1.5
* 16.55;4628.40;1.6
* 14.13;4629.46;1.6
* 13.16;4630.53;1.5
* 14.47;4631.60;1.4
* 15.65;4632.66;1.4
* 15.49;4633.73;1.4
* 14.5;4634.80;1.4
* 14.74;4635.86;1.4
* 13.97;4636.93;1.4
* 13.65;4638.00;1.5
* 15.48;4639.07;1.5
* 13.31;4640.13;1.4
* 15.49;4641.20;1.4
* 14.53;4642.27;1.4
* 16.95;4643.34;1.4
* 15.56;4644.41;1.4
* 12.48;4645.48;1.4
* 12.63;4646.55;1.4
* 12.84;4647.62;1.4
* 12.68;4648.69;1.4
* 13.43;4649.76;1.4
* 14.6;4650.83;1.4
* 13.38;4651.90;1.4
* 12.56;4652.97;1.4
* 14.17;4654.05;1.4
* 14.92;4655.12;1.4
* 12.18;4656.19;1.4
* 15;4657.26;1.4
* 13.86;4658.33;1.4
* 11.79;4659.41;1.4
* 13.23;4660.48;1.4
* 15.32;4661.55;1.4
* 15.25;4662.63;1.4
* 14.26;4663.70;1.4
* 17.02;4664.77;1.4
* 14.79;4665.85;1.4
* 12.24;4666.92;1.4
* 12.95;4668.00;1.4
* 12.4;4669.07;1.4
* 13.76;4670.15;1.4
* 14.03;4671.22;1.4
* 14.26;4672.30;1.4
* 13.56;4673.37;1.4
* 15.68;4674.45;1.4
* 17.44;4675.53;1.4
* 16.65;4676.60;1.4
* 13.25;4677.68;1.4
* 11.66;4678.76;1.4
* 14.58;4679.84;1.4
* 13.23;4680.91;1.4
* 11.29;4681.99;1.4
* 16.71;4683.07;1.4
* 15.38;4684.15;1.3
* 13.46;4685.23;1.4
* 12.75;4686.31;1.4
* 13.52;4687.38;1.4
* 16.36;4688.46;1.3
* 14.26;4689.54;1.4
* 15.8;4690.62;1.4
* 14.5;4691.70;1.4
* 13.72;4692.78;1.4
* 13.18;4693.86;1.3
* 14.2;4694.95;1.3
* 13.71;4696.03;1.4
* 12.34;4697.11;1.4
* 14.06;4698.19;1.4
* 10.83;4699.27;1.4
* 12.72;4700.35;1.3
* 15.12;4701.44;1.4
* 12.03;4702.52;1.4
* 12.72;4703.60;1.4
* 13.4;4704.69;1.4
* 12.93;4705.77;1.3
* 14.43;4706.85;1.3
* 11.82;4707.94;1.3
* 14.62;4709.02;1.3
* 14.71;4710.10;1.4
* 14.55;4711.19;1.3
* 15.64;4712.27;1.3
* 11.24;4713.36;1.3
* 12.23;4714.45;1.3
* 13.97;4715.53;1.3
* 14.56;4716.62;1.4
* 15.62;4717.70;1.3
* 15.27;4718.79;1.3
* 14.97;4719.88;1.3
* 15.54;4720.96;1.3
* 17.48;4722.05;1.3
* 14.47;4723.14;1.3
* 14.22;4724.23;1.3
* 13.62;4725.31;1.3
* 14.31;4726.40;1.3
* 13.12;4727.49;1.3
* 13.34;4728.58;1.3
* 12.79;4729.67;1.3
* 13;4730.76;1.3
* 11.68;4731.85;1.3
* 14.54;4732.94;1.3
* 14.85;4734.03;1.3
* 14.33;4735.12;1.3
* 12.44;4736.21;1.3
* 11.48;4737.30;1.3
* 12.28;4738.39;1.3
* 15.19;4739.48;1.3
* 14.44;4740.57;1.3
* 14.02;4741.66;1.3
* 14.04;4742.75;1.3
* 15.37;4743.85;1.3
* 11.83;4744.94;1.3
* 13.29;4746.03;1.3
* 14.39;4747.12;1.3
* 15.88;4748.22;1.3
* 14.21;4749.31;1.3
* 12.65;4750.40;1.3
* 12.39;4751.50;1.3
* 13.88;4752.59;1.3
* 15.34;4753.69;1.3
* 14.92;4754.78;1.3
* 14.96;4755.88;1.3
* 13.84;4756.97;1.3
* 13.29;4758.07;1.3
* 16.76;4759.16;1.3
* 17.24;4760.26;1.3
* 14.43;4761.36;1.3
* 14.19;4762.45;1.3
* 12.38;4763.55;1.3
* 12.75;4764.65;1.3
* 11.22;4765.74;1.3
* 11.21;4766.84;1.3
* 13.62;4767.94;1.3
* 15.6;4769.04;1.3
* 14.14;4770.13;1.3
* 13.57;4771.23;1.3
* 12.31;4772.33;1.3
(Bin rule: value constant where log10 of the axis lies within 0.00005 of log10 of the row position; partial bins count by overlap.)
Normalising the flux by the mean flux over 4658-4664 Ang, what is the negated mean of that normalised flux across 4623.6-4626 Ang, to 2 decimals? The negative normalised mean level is -0.96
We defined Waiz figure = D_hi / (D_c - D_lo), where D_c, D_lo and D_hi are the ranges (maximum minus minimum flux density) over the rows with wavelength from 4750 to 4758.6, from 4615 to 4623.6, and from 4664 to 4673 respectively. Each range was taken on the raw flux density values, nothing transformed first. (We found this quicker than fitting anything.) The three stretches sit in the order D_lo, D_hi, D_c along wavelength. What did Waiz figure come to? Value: -4.0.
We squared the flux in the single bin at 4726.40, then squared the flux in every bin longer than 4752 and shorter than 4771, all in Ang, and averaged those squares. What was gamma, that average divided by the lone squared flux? 0.98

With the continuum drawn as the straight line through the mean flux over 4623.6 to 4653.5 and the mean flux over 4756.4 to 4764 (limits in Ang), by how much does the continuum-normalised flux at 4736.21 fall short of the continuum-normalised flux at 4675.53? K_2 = 0.36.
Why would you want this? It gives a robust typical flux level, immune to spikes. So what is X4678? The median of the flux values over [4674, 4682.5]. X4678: 13.9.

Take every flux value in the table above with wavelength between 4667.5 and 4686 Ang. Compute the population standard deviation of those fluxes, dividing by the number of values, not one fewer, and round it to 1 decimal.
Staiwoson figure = 1.7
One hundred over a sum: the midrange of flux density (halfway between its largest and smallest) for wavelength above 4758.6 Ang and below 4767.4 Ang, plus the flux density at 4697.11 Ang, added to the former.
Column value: 3.76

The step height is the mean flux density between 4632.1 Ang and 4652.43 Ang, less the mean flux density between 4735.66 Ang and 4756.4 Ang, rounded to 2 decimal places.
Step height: 0.44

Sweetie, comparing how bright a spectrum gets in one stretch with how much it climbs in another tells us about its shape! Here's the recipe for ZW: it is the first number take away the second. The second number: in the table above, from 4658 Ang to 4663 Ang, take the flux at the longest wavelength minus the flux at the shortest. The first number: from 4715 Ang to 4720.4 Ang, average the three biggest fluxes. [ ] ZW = 13.9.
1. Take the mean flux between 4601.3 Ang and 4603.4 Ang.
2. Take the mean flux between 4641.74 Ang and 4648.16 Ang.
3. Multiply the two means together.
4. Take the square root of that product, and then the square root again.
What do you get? 3.65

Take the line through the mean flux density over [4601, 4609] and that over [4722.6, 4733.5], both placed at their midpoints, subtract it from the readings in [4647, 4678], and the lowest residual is -1.78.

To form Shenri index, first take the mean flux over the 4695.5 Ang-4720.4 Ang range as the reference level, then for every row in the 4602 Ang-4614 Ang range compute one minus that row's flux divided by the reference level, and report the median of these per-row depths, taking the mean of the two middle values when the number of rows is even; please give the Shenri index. 0.02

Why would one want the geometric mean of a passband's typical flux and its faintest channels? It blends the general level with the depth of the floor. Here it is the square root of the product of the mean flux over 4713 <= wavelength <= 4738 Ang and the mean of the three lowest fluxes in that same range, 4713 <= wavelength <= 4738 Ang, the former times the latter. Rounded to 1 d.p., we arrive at 12.6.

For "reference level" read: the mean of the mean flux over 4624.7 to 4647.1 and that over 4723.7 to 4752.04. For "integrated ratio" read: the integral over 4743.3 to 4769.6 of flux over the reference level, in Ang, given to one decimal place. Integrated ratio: 26.3 Ang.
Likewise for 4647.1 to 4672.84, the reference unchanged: 25.4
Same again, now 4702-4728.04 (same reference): 26.2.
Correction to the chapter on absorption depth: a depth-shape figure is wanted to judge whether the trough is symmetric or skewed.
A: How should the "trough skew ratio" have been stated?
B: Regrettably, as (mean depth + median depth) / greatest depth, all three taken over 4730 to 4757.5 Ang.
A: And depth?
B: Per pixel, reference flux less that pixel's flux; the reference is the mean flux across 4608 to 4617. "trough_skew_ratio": -0.2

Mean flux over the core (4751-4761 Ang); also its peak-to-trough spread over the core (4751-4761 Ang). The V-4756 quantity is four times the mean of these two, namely 39.2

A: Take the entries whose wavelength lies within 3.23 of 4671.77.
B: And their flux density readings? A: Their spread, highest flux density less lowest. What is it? 3.3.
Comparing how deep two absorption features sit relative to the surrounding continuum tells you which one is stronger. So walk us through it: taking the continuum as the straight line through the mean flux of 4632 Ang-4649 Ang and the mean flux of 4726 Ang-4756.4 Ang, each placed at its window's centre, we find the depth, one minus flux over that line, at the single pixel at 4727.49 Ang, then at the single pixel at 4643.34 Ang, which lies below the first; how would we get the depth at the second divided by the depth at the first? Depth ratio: -3.5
